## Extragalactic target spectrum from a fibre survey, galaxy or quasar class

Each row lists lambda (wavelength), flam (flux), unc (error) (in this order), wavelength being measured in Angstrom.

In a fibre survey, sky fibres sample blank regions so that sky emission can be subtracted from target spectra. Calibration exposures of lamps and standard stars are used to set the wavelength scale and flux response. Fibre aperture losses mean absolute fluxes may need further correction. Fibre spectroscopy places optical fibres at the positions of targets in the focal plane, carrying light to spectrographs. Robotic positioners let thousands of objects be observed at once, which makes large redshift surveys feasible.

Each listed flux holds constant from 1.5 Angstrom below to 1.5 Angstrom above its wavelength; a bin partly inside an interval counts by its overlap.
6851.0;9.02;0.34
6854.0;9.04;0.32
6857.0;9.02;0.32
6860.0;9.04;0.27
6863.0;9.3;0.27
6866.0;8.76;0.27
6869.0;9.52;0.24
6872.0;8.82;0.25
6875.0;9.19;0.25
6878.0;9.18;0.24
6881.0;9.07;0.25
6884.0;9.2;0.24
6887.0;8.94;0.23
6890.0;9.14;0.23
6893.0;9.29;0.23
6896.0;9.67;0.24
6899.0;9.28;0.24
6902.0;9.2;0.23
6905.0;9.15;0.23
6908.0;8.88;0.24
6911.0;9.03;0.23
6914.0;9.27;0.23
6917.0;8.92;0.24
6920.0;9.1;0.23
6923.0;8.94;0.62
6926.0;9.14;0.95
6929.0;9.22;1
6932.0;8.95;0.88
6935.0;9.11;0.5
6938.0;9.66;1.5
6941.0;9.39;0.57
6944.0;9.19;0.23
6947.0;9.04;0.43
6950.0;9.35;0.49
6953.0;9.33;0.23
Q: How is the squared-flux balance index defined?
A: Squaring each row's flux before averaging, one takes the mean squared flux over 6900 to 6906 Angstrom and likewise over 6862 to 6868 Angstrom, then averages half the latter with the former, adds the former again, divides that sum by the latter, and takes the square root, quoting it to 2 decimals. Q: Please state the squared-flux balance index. 1.34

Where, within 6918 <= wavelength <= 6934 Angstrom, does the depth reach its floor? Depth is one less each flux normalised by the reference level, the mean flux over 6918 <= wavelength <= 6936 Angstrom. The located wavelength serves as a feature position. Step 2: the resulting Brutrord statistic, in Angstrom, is 6929.0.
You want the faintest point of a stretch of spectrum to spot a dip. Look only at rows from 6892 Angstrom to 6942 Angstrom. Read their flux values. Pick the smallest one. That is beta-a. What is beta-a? 8.88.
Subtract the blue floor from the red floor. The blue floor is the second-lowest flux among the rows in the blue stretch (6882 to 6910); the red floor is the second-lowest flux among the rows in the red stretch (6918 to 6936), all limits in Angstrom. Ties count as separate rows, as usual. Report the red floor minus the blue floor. 0.01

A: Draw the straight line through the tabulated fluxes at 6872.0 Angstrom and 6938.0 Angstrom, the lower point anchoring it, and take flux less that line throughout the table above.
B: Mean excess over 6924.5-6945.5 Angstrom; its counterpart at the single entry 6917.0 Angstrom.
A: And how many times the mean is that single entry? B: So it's 1.2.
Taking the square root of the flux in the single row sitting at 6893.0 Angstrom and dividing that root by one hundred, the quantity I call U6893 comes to 0.0305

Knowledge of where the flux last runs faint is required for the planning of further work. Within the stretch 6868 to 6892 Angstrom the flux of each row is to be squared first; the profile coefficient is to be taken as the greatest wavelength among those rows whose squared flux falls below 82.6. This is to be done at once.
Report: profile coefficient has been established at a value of 6887.0 Angstrom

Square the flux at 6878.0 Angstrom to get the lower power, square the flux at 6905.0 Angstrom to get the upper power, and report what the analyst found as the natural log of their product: 8.86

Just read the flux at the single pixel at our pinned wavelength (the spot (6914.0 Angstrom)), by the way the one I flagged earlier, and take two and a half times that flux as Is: 23.2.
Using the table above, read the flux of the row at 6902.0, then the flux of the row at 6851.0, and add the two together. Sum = 18.2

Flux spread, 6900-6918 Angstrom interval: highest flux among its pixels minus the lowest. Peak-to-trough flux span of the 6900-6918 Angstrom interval 0.39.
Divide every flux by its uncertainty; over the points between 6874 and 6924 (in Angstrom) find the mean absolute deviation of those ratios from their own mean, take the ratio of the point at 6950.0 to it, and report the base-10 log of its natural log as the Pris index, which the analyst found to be 0.3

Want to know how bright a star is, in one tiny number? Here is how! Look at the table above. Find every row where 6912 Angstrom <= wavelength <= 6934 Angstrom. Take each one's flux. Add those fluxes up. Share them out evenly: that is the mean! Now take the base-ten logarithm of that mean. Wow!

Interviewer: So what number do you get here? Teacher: 0.958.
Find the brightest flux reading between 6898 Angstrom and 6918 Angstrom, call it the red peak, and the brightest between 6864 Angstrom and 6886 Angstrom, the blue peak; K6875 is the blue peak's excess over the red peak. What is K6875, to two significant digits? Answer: 0.24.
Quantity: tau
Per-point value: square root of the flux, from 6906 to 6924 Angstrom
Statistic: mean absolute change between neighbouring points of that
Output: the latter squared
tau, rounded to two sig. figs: 0.0013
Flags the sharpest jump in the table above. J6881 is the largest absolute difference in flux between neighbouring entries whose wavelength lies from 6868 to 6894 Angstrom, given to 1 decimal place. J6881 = 0.7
